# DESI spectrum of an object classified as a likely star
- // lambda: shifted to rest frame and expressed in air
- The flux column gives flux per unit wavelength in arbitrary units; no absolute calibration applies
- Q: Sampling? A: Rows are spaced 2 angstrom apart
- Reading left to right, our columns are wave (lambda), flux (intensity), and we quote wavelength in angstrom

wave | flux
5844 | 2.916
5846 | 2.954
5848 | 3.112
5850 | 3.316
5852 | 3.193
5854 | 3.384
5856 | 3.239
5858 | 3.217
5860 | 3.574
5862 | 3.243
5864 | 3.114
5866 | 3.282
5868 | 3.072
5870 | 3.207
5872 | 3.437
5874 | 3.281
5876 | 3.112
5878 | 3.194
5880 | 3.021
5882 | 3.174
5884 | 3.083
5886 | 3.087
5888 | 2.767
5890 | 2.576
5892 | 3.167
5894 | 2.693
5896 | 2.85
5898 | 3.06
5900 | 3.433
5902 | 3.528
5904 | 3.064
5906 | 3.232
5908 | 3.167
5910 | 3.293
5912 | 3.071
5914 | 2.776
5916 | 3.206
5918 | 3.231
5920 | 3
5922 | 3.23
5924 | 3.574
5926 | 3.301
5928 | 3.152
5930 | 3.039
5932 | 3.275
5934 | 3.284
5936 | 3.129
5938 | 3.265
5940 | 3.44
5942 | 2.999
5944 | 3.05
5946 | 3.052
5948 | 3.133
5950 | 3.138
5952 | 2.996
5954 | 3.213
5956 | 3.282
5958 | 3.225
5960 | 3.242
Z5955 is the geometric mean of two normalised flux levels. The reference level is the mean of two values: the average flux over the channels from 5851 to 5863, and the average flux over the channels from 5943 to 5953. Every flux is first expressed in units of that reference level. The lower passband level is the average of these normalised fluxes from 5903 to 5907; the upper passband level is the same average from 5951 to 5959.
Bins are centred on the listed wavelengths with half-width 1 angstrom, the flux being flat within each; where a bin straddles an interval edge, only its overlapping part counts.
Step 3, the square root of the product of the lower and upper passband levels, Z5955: 0.991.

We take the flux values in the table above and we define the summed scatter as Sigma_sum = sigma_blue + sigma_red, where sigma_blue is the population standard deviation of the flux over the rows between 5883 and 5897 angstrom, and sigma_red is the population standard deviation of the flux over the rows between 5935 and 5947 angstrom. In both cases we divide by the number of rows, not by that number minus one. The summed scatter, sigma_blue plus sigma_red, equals 0.362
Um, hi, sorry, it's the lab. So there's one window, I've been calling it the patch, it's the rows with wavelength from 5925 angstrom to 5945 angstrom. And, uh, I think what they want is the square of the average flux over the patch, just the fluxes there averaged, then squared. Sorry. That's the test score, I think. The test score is 10.2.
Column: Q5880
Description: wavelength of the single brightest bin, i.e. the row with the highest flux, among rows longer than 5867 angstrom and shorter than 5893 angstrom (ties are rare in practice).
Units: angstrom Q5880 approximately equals 5872 angstrom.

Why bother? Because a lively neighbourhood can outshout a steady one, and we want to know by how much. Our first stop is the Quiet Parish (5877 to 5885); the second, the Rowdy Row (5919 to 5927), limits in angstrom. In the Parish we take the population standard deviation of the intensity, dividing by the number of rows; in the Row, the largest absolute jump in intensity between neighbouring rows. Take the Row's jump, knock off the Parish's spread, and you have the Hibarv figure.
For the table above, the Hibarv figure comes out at 0.3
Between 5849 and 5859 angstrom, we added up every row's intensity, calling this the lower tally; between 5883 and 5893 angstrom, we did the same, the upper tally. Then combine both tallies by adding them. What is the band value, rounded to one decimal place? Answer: 31.0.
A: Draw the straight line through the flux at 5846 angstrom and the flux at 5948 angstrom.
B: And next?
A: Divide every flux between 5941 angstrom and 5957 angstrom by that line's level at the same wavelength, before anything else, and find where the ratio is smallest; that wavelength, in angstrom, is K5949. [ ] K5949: 5952 angstrom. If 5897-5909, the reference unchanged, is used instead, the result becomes 5904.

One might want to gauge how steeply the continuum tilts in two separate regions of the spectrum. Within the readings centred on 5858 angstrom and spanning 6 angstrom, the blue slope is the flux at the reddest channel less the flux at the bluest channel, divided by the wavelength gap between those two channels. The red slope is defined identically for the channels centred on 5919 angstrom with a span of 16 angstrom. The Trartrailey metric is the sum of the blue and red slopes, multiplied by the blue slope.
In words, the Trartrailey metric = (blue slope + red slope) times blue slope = 0.0084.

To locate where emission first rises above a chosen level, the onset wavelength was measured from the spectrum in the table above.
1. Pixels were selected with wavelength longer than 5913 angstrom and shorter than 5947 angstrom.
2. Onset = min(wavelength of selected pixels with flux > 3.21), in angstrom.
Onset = 5918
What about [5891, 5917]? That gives 5900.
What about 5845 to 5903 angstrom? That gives 5850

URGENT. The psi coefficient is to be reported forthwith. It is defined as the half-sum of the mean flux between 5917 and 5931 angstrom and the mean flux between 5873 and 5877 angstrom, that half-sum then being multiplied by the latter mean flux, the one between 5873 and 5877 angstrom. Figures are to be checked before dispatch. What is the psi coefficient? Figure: 10.3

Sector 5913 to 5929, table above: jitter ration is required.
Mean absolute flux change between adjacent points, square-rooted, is 0.490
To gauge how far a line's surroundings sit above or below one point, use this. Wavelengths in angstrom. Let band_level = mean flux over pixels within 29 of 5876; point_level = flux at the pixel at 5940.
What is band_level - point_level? -0.29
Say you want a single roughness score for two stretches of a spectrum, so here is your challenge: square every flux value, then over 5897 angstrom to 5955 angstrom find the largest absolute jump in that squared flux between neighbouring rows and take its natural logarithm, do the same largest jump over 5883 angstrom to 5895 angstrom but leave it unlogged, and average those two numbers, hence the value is 2.3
